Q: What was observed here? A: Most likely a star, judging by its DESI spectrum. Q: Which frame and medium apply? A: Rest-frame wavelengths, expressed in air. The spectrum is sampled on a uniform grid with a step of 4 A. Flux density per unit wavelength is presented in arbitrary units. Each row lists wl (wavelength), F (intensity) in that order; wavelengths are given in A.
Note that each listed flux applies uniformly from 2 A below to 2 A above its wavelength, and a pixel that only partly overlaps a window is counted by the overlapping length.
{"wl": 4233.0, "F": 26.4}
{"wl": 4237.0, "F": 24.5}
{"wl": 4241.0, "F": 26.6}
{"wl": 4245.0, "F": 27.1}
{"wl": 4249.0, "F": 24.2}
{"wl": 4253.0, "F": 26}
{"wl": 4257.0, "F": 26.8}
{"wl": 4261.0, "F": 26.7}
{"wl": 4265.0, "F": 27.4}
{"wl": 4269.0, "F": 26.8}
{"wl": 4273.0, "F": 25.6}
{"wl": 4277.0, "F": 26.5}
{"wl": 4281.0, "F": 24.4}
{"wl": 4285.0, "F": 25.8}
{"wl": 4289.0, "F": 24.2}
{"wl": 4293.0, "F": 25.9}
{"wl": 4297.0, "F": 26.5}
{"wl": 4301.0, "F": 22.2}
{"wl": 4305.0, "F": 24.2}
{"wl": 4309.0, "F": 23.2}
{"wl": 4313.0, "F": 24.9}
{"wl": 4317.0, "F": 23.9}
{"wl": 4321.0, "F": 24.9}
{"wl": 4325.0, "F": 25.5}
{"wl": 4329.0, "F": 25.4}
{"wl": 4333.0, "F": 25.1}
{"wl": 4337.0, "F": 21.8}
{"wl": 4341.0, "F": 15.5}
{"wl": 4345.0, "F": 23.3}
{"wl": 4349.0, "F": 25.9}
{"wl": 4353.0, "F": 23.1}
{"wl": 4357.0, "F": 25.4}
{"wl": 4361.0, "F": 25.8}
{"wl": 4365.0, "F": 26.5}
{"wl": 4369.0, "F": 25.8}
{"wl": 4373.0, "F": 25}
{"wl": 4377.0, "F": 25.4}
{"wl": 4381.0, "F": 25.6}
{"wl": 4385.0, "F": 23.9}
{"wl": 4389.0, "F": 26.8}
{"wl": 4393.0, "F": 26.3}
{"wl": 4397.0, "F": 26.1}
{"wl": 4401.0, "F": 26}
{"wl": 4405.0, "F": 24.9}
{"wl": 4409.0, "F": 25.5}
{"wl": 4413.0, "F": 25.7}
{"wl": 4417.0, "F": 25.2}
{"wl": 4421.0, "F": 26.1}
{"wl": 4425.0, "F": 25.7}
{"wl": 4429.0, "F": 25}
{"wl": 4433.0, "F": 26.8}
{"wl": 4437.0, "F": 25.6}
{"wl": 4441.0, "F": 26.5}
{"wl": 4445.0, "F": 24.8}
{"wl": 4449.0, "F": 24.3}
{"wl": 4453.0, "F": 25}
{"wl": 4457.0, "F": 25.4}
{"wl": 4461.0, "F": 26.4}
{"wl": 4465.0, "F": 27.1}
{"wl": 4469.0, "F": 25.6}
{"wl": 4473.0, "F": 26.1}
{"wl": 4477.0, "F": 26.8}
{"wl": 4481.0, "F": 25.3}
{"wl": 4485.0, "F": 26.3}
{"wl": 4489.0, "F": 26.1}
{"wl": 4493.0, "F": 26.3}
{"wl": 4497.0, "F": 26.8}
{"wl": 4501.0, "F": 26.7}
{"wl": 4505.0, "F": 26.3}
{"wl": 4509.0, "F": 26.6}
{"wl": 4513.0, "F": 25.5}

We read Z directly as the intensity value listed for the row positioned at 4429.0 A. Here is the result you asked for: 25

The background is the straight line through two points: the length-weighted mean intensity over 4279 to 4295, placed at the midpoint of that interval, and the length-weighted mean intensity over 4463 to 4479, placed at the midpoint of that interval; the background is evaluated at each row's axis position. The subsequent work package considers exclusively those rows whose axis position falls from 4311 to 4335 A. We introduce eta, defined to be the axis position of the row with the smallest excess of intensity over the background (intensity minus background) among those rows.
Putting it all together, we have 4317.0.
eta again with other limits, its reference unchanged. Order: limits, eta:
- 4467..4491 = 4481.0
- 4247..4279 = 4249.0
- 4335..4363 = 4341.0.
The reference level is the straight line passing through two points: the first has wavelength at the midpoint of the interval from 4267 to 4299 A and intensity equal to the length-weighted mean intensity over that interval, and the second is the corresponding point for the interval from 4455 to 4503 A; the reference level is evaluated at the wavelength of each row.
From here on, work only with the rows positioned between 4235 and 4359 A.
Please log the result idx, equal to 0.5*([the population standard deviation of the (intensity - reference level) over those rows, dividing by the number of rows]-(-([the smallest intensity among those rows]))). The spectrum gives 8.9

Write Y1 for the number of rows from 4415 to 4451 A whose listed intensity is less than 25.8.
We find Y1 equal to 6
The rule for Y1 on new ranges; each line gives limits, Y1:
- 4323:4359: 8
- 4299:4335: 9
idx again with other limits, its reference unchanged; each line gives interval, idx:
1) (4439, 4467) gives 12.6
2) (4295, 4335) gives 11.7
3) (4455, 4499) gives 12.9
